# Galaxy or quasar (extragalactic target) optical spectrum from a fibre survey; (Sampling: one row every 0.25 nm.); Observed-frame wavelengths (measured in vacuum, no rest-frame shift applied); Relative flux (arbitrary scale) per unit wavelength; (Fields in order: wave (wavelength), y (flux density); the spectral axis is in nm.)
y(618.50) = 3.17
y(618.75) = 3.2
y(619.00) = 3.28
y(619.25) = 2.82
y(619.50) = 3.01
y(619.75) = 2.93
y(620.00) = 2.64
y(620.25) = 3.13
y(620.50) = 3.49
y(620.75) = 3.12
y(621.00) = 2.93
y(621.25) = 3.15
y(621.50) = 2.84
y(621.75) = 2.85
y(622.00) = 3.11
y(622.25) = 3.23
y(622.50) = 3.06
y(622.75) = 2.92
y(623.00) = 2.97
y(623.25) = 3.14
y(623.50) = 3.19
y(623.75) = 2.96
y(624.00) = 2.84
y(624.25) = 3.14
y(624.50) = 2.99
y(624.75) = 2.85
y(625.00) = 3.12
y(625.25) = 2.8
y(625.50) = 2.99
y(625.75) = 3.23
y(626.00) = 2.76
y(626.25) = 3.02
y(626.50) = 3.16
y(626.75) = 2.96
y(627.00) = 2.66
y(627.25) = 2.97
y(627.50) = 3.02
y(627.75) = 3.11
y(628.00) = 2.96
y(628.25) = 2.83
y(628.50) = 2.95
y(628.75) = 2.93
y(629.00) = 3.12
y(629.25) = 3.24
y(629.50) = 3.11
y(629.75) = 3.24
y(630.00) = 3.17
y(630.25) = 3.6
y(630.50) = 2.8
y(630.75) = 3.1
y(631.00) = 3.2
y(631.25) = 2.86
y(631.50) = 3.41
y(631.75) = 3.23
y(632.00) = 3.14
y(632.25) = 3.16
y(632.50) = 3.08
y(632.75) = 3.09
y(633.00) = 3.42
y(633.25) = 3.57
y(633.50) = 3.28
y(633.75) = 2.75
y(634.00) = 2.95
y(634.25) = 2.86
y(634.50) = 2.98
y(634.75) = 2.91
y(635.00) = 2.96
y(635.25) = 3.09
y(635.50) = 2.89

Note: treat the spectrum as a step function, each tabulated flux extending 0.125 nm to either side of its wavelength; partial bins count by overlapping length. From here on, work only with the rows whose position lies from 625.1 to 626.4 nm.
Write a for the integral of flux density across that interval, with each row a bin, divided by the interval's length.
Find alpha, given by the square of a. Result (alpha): 8.8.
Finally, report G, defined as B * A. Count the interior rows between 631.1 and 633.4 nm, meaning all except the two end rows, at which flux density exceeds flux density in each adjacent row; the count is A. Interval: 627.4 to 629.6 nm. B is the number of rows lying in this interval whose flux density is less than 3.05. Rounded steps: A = 2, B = 5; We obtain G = 10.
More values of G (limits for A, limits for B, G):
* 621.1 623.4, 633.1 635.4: 6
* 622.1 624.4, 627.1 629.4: 6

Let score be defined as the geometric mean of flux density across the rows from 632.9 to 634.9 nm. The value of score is 3.08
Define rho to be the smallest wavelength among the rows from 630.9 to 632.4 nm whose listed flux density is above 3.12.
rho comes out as 631.00 nm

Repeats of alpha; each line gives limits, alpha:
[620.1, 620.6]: 10.7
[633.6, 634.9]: 8.4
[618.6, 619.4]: 9.6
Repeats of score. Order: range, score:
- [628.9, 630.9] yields 3.17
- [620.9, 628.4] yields 2.99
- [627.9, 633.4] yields 3.14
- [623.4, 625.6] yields 2.98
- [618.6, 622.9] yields 3.04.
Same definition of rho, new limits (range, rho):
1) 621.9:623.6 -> 622.25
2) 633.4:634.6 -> 633.50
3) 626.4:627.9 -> 626.50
